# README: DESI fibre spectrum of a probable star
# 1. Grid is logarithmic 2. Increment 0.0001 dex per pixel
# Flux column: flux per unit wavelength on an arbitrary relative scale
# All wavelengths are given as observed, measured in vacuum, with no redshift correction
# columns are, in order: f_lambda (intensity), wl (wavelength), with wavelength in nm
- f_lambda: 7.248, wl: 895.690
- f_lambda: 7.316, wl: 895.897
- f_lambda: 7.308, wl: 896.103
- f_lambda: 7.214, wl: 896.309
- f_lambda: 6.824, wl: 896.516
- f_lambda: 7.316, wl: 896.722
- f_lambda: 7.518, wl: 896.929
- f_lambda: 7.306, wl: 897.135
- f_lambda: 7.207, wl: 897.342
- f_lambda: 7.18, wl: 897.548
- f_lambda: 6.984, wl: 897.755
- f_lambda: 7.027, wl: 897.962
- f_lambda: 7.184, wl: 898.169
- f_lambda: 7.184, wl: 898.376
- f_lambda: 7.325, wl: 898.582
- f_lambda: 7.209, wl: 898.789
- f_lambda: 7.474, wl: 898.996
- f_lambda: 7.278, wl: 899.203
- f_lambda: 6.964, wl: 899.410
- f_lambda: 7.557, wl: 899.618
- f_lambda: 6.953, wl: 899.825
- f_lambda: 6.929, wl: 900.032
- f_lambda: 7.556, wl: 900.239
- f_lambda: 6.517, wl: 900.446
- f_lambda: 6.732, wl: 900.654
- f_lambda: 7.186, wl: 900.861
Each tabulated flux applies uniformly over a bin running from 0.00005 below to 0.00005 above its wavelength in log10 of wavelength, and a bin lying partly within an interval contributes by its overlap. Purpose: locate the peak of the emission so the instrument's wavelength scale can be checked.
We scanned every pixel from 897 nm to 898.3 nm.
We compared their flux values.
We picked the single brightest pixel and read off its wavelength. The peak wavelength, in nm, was 897.135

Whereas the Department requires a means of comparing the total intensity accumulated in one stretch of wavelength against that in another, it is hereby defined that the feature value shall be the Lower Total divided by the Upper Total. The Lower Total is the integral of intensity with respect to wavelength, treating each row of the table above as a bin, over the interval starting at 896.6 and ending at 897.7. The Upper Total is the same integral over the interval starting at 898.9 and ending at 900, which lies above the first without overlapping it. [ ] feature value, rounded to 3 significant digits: 1.01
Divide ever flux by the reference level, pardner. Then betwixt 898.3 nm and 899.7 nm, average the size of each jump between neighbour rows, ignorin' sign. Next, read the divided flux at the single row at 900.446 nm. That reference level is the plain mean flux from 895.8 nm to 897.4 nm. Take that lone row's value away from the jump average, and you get -0.86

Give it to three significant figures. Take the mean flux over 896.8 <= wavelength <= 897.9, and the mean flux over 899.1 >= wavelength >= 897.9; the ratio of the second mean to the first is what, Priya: 1.00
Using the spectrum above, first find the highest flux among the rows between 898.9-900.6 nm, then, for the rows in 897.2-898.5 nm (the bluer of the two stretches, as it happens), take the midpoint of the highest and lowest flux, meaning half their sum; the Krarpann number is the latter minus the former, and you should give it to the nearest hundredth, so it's -0.46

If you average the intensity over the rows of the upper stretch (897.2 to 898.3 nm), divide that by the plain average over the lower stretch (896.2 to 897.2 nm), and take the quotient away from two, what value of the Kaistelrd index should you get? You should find 1.02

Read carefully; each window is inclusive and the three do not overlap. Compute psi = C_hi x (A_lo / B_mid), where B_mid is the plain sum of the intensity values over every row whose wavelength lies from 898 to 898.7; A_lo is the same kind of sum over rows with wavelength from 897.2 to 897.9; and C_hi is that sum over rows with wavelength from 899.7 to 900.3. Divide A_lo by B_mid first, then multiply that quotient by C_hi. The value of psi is 21.1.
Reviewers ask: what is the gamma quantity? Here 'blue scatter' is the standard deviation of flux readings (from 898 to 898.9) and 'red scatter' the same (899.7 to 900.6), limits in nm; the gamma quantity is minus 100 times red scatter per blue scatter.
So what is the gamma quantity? -635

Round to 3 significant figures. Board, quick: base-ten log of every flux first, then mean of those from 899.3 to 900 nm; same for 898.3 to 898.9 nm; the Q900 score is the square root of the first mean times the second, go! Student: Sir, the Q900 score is 0.857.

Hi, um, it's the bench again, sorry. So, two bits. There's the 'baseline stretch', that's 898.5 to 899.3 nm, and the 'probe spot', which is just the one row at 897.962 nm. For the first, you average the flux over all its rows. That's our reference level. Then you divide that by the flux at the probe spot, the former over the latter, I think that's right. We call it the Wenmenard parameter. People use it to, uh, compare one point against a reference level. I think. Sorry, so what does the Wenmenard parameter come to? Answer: 1.04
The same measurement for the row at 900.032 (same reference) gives 1.06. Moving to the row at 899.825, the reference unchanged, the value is 1.05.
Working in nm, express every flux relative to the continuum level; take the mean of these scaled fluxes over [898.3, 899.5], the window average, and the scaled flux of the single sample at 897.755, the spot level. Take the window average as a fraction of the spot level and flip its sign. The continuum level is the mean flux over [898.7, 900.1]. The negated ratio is -1.04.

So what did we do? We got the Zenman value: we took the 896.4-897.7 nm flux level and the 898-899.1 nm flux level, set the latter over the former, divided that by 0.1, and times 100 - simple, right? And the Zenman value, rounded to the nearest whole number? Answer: 1007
